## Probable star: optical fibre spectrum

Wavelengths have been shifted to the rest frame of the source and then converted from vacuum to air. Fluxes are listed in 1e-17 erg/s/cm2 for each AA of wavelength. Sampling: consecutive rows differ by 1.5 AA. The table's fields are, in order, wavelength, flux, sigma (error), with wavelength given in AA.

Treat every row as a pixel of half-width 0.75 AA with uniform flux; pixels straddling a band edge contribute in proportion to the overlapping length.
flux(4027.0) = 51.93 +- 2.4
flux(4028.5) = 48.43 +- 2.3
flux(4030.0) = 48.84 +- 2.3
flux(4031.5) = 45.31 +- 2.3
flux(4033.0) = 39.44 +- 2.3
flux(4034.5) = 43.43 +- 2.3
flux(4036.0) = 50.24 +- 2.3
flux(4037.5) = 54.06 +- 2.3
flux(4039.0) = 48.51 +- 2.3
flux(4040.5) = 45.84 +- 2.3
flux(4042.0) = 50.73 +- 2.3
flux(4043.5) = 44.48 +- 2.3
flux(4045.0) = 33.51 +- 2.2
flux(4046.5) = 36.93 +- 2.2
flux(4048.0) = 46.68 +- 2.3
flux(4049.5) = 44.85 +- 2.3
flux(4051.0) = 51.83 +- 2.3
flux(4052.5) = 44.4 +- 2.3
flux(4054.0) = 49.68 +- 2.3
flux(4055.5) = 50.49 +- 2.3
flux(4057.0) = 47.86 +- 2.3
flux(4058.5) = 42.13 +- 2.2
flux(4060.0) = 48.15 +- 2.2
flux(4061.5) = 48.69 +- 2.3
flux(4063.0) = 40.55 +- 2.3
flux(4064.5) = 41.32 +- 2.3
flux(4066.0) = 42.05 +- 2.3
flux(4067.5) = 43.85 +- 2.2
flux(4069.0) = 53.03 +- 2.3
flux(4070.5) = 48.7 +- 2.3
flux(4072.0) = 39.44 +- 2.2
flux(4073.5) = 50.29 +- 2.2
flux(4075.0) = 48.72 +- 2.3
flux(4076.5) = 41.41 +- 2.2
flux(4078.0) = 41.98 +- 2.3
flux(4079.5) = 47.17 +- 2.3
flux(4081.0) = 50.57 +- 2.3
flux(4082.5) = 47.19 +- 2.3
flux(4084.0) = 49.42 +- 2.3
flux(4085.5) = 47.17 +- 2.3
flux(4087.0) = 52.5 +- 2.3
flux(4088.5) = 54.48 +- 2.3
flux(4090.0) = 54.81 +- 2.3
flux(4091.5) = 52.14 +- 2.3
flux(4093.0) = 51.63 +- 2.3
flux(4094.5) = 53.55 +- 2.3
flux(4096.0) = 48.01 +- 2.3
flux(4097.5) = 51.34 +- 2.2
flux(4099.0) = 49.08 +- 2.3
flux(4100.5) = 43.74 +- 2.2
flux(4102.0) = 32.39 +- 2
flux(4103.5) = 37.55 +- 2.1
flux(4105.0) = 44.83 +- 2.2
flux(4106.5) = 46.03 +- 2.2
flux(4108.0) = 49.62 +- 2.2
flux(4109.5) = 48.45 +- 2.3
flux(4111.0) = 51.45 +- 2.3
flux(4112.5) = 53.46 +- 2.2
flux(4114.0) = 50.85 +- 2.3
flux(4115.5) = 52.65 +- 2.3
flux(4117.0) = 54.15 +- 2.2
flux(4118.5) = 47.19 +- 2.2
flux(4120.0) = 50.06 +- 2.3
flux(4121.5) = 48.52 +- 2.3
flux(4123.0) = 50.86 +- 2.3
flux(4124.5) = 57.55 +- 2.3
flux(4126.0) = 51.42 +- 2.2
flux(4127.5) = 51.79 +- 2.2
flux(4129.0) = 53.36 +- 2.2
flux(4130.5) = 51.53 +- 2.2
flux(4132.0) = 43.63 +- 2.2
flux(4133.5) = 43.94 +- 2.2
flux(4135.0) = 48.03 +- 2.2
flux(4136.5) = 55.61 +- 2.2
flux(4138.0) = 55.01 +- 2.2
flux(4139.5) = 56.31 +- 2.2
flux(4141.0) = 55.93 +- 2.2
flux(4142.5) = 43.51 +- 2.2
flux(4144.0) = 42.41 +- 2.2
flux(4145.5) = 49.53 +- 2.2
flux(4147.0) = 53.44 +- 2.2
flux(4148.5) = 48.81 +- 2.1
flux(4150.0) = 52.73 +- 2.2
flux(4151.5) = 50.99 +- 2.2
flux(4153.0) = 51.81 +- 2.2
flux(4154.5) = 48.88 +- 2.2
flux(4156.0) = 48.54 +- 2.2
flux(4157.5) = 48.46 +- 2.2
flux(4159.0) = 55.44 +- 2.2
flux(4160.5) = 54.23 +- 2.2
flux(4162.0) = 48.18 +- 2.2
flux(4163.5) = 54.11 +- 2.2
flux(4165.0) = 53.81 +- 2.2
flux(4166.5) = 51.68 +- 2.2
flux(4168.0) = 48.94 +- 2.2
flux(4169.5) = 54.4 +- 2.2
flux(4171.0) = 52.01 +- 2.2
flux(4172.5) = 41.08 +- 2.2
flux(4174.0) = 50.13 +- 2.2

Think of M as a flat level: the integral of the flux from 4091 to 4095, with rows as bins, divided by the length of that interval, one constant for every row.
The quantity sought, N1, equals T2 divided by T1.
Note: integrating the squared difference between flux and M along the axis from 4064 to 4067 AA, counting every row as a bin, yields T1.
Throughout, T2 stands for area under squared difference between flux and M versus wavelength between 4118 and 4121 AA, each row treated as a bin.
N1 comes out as 0.1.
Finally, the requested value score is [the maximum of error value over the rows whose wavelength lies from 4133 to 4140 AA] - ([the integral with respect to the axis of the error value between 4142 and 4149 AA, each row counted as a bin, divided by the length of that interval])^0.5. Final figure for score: 0.723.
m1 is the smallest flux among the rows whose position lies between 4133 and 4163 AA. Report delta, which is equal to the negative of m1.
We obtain -42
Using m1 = 42.41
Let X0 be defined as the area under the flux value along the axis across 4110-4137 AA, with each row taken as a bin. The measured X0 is 1372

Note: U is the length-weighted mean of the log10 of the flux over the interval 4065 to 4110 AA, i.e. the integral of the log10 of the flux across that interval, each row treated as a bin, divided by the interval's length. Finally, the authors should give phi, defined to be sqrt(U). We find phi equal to 1.293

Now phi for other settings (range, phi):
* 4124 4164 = 1.306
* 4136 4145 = 1.306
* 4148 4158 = 1.304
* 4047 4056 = 1.295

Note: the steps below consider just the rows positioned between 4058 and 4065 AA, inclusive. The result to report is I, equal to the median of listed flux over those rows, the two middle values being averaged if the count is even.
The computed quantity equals 42.1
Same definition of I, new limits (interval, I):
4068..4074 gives 49.5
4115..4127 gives 51.1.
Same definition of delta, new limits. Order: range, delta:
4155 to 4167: -48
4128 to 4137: -44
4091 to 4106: -32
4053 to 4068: -41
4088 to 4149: -32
